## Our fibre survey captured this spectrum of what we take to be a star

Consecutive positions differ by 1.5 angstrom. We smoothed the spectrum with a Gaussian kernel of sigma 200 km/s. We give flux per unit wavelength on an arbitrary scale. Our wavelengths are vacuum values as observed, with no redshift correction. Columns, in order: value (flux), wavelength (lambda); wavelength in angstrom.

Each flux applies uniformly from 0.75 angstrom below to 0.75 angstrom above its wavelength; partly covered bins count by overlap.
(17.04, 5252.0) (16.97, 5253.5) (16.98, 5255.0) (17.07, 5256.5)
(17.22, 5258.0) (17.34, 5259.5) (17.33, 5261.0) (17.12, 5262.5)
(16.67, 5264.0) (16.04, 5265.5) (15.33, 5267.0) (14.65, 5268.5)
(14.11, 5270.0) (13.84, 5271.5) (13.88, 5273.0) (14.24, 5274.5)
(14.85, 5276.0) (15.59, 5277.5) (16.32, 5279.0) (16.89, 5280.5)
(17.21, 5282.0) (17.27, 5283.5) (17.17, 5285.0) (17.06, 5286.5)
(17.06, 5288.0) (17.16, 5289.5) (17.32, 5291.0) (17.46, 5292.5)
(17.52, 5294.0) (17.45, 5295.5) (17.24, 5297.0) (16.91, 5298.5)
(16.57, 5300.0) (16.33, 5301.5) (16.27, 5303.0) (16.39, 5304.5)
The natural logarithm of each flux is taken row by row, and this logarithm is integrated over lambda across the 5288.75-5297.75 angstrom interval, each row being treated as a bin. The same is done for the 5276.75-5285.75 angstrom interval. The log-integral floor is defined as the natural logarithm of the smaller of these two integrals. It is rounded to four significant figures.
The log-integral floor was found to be 3.233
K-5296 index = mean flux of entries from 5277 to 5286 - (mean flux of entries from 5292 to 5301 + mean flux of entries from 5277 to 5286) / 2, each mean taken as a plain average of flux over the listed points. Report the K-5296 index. -0.2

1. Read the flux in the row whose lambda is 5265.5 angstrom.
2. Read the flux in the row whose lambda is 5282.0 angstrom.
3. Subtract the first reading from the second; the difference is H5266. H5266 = 1.2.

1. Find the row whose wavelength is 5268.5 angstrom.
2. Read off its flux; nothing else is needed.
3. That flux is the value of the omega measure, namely 14.65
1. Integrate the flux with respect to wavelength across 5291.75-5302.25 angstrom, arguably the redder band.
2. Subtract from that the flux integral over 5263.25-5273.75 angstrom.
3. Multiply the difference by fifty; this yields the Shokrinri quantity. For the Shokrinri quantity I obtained 1122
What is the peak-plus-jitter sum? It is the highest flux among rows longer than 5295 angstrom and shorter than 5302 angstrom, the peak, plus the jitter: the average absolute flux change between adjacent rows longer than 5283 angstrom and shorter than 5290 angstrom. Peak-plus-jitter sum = 17.5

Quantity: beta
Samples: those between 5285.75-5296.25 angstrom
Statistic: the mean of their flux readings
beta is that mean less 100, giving -82.7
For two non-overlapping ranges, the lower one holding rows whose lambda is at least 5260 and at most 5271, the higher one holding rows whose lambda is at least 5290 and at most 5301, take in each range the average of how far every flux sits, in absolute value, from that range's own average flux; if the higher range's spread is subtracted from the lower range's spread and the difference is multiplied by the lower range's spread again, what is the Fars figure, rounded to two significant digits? 0.78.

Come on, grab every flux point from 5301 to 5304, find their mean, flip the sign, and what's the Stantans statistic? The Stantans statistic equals -16.3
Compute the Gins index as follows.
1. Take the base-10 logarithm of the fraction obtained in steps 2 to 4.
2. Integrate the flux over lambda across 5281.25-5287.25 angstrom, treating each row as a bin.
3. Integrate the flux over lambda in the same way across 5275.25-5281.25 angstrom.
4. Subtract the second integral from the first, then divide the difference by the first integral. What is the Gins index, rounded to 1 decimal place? -1.1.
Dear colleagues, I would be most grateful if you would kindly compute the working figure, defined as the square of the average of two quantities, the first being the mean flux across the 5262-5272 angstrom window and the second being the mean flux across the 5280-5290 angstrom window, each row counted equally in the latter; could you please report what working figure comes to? 264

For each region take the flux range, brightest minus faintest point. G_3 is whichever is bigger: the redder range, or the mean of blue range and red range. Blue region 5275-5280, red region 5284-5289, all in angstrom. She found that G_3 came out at 0.79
